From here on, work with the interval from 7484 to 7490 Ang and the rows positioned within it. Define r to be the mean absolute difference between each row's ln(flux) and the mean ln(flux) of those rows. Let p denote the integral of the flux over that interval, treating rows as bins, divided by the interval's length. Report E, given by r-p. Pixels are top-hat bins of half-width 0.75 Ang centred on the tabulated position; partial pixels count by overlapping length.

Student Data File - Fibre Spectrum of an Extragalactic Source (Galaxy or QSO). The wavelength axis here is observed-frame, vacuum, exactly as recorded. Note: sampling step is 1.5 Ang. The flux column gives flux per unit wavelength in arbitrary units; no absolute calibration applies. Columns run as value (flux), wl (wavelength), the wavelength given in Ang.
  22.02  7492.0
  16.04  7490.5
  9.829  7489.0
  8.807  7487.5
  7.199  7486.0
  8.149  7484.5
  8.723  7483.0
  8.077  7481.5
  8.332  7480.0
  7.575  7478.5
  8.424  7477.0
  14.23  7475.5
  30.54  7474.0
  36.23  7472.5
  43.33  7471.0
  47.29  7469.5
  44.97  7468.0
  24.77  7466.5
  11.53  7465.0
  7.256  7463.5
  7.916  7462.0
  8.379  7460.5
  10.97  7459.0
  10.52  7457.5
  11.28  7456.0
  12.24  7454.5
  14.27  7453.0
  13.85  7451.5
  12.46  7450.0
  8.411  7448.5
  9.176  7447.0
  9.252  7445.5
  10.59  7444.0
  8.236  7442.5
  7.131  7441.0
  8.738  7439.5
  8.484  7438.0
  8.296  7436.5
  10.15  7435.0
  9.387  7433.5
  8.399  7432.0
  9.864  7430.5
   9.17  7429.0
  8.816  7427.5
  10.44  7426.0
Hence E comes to -9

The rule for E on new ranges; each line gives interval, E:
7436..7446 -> -9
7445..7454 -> -11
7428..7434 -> -9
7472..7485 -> -14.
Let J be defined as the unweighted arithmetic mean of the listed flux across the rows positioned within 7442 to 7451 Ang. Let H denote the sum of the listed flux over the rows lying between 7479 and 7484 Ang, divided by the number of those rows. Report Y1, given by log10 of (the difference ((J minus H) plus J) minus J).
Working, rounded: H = 8.4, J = 9.7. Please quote 0.1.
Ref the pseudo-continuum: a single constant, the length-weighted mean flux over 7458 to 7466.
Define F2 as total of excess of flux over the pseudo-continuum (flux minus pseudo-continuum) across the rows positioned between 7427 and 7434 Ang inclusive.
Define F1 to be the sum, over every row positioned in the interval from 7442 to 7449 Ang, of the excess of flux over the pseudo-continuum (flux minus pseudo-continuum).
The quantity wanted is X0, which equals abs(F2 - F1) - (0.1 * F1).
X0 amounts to 0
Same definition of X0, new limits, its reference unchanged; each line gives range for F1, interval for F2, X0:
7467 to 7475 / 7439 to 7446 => 143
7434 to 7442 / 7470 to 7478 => 91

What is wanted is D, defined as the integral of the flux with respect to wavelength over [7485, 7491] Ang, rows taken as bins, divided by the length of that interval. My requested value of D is 10.1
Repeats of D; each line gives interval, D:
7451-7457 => 12.8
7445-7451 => 10.0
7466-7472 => 40.6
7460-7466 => 9.5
